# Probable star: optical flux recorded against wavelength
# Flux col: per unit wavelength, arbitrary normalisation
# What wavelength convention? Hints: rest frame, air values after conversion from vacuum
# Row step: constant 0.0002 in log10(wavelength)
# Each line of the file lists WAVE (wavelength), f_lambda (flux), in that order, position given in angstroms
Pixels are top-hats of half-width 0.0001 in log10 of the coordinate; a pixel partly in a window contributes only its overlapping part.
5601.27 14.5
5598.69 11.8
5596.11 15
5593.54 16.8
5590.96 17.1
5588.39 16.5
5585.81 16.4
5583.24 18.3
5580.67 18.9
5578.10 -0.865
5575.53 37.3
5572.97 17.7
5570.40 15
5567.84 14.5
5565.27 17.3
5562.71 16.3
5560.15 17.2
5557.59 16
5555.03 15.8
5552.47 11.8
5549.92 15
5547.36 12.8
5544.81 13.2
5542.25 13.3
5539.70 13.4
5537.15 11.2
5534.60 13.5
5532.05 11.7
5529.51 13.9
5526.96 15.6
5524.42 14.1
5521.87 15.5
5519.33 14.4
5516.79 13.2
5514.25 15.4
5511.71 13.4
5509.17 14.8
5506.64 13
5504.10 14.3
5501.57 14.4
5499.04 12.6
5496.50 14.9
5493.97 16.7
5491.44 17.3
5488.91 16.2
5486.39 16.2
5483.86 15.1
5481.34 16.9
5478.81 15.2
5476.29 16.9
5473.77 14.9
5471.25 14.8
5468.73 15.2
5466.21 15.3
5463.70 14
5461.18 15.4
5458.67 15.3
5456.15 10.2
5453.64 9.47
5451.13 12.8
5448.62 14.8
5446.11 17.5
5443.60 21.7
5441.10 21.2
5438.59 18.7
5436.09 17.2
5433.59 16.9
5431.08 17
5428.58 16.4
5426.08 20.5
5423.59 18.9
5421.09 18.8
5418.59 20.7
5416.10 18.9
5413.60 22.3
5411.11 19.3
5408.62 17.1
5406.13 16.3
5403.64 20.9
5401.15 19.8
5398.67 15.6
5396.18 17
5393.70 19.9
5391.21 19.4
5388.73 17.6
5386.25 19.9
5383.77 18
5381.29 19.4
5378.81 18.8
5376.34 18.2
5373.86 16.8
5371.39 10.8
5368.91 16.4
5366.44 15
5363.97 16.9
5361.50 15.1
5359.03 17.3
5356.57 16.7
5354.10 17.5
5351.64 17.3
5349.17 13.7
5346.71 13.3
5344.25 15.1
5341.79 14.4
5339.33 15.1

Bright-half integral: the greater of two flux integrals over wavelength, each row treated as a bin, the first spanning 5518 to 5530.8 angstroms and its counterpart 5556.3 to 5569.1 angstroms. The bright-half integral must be 208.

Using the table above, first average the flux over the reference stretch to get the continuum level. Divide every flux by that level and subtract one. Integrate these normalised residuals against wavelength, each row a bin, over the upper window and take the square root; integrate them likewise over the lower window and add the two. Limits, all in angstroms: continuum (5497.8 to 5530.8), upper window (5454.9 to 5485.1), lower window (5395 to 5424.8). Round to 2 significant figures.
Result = 11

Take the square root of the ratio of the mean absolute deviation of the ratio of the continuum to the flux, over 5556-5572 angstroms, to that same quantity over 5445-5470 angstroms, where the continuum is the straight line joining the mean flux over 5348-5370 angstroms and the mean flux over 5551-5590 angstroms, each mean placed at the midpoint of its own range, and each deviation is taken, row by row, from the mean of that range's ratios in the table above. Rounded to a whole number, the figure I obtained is 1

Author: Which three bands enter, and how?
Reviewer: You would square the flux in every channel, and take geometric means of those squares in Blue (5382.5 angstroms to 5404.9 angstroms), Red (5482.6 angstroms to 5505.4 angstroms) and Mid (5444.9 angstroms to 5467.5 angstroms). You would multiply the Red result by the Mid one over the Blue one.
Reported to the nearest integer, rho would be 124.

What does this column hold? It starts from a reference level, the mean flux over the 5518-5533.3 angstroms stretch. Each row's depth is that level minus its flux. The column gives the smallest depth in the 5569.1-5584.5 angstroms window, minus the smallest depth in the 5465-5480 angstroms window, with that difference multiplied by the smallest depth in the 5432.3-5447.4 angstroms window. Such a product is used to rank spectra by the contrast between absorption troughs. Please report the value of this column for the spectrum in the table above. 153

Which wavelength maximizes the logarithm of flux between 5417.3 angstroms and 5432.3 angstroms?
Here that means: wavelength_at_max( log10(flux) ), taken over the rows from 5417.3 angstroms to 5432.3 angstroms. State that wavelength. 5418.59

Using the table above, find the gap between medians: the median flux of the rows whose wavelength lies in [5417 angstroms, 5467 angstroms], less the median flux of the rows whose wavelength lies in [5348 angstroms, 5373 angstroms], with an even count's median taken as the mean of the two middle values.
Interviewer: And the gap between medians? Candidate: 0.4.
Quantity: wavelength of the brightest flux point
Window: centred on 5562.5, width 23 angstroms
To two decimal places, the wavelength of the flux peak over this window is 5572.97 angstroms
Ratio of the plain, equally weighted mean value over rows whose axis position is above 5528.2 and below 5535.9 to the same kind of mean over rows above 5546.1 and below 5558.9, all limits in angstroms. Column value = 0.91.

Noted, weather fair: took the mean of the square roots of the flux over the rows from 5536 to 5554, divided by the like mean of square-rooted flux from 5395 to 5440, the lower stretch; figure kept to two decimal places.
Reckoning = 0.84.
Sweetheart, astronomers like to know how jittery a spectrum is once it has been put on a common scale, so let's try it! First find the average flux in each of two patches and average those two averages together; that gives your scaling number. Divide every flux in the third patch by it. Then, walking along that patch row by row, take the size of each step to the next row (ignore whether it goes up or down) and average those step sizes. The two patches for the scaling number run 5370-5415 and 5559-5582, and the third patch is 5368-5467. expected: 0.119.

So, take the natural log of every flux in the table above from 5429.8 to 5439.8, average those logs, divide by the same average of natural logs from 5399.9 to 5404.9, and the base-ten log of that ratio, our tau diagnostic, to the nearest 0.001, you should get -0.023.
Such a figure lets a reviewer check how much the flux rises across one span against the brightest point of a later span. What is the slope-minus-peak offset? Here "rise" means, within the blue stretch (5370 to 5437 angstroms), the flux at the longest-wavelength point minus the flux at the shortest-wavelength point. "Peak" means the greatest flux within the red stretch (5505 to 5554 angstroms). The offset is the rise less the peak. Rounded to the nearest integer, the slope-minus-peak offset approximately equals -9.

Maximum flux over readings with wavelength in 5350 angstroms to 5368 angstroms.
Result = 17.5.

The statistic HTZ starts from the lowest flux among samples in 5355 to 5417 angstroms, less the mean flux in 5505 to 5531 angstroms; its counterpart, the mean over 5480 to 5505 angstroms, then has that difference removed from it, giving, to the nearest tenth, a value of 19.0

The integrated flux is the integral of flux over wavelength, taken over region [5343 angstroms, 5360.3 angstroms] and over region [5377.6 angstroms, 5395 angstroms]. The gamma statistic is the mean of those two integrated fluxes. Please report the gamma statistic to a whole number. 302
